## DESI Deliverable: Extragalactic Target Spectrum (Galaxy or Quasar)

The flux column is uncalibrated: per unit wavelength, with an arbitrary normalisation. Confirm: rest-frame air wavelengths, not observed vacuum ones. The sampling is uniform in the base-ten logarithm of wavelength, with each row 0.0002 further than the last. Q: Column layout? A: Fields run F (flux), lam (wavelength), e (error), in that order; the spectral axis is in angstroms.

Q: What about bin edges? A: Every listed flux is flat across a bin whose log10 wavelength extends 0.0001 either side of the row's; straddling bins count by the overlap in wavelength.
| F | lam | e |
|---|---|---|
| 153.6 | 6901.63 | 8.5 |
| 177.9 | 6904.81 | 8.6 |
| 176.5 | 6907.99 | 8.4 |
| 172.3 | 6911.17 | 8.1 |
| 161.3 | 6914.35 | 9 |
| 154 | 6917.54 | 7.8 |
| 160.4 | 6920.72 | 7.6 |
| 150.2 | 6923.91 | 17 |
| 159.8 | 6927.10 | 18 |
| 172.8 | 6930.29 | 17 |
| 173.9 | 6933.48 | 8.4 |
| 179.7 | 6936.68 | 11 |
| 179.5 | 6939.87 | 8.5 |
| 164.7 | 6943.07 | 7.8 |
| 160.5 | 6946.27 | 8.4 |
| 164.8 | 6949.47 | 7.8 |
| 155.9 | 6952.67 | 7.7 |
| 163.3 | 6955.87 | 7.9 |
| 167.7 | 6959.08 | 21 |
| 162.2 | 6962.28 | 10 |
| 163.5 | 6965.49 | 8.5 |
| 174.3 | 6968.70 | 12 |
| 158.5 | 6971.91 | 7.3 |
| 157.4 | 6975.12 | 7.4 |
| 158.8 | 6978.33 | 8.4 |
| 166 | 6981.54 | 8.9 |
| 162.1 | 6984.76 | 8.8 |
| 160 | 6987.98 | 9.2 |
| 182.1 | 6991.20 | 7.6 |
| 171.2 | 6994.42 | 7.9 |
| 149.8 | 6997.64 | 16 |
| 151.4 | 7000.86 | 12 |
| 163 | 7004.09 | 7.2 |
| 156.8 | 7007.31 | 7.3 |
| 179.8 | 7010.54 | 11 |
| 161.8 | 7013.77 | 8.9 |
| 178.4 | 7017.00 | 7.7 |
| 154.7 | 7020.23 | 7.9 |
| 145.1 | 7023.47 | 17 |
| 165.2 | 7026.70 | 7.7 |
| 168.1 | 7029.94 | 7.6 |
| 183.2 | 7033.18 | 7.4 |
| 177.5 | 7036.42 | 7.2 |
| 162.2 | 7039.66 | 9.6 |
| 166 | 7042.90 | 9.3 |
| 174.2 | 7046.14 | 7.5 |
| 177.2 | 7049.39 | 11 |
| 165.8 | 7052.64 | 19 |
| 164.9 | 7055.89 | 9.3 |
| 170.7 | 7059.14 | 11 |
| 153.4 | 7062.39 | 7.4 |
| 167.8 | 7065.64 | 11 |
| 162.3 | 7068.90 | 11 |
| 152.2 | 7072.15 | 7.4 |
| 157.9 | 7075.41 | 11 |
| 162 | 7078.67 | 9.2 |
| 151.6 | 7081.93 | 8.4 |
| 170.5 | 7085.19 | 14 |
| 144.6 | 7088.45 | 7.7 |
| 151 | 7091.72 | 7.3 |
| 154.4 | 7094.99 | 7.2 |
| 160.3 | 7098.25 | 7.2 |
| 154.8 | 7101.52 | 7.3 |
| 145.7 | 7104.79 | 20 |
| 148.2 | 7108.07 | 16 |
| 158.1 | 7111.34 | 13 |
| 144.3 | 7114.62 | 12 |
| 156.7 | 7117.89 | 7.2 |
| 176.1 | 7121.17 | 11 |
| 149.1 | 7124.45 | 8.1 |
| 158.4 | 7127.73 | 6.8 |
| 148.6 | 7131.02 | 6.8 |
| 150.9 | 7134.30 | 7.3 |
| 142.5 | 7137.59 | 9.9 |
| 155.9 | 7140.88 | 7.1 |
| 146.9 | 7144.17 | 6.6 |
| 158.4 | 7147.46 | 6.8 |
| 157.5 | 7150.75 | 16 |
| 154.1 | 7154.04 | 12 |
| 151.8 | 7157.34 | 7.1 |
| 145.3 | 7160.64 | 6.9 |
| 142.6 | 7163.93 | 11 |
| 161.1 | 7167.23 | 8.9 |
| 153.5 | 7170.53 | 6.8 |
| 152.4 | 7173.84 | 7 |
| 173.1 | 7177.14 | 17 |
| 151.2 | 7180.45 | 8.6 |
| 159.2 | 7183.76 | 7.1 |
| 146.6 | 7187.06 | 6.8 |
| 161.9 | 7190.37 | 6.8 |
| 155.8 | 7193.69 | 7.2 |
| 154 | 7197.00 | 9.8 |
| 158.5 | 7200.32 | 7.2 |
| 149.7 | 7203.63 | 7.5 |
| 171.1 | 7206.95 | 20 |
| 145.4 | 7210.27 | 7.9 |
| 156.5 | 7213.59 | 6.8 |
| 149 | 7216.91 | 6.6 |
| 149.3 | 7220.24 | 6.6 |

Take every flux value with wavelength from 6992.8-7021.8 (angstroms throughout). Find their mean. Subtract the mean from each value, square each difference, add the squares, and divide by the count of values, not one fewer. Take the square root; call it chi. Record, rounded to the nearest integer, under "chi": 11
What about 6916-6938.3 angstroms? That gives 10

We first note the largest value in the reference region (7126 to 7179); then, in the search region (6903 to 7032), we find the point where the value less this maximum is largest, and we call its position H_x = 6991.20 angstroms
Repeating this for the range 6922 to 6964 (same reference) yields 6936.68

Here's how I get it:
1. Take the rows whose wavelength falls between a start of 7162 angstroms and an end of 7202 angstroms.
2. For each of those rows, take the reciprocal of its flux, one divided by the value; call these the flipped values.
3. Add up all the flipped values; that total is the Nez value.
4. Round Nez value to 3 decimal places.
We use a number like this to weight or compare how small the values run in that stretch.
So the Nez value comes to 0.077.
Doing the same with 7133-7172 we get 0.079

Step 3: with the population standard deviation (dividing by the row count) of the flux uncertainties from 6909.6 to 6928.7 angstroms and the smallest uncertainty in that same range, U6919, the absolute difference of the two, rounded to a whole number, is 3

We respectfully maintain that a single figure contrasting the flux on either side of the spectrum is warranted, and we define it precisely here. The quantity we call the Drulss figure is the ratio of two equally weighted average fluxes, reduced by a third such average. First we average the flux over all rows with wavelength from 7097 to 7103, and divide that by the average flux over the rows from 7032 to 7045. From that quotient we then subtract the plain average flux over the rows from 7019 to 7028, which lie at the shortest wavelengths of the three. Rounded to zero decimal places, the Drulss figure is -154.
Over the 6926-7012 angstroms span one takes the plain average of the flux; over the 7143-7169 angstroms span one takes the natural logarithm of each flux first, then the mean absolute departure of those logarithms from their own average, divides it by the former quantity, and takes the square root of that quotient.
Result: 0.0149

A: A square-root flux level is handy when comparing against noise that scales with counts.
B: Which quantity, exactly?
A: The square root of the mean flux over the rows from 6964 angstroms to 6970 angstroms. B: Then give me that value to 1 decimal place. 13.0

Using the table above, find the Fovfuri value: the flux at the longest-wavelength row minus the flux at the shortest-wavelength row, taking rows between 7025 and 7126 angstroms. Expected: -16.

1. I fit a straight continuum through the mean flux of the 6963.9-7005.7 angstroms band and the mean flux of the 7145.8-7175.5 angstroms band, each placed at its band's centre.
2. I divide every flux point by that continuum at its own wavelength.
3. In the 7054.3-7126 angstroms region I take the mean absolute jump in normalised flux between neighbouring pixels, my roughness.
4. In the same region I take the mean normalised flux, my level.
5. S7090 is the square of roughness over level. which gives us 0.0050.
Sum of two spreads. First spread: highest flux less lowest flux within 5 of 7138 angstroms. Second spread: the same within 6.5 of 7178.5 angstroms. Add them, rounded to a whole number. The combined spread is 35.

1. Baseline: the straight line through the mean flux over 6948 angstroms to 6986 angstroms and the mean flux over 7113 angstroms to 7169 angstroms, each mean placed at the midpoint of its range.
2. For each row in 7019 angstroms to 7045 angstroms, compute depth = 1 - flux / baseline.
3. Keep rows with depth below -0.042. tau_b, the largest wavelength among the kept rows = 7042.90 angstroms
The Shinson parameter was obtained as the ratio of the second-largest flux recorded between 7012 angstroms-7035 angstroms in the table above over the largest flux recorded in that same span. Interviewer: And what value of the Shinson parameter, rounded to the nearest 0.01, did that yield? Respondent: 0.97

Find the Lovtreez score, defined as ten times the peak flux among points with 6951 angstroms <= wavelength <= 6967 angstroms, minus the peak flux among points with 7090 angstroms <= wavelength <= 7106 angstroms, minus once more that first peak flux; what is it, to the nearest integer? 1349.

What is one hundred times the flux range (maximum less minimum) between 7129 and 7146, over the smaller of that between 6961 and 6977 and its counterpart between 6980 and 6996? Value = 79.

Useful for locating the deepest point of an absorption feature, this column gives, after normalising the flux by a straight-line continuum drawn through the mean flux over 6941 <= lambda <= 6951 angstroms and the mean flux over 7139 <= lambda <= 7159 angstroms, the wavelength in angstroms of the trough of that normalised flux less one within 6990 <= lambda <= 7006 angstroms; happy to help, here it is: 6997.64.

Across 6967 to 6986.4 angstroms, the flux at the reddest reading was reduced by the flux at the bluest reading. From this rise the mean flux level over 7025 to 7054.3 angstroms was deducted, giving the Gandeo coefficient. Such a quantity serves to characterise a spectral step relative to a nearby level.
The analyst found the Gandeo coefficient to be -183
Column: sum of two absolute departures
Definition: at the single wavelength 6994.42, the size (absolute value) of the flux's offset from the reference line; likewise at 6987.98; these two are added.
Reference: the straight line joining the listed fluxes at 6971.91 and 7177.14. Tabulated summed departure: 11.5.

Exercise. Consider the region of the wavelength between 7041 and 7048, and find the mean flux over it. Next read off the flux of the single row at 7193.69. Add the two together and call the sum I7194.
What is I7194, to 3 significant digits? 326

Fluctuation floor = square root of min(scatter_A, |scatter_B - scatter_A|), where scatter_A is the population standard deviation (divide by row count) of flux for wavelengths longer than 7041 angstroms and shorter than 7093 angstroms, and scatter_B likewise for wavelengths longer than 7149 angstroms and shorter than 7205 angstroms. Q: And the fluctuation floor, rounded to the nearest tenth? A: 1.4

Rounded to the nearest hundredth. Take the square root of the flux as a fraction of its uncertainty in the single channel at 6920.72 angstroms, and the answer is 4.59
